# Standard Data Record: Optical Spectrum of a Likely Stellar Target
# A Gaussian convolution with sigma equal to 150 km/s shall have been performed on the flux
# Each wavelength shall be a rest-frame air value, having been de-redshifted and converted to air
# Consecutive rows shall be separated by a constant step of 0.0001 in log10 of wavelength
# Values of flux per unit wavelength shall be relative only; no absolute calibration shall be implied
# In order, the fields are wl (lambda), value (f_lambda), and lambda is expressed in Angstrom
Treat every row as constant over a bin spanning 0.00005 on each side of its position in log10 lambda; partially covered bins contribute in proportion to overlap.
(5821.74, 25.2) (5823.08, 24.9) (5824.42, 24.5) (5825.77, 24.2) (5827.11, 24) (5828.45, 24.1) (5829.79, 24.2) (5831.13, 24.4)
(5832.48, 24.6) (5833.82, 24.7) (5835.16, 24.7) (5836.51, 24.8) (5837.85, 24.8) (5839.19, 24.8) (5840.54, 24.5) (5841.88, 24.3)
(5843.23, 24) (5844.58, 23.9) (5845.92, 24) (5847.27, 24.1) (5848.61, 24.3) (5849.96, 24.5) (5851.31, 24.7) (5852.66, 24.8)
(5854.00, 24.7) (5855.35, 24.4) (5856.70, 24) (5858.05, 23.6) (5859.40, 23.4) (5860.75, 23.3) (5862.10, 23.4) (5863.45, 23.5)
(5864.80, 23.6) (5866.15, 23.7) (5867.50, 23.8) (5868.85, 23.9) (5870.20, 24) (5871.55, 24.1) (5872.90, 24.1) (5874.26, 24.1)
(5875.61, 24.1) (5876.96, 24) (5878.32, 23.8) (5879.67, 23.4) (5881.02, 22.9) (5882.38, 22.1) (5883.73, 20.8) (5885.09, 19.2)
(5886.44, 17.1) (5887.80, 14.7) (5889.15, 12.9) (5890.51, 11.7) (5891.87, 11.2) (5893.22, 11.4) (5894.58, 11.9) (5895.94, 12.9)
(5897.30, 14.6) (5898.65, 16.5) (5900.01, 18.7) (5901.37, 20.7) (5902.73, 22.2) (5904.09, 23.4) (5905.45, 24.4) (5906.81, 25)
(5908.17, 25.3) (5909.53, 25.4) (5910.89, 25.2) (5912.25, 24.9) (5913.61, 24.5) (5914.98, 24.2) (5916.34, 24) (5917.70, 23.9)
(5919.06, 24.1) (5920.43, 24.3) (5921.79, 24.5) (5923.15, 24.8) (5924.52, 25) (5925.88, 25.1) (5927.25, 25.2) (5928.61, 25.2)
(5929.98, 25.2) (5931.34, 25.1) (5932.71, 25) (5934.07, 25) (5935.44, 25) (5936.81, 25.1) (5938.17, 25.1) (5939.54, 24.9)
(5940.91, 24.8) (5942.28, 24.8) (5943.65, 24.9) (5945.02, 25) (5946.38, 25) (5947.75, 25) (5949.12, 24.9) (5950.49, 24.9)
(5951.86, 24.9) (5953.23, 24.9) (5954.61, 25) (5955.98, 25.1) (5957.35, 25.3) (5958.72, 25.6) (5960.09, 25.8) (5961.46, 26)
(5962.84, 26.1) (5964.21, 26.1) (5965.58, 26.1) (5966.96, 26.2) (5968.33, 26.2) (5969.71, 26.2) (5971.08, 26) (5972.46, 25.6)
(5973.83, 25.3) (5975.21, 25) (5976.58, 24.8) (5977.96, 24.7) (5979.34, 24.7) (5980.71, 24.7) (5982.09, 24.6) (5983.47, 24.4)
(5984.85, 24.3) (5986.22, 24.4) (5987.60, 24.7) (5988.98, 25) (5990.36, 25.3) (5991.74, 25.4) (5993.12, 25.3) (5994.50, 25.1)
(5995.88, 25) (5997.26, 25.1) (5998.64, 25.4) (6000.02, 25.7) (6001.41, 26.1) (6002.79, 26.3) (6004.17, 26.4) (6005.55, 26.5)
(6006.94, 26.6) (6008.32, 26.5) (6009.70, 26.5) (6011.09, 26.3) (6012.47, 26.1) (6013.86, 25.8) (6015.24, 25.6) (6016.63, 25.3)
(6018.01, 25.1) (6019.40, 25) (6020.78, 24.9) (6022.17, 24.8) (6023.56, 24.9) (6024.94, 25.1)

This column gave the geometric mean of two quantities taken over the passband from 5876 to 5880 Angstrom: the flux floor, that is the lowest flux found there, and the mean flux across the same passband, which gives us 23.6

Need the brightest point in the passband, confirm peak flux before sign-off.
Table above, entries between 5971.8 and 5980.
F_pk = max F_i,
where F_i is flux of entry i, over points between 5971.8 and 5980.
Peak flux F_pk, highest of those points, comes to 25.6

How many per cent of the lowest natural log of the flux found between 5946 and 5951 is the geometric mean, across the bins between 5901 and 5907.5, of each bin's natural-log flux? 98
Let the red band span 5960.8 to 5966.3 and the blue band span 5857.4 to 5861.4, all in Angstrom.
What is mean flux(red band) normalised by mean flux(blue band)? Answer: 1.11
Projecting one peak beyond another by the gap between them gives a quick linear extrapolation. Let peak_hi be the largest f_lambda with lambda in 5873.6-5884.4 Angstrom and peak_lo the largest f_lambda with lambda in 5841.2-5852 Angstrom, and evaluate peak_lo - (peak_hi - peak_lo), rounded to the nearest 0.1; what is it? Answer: 25.3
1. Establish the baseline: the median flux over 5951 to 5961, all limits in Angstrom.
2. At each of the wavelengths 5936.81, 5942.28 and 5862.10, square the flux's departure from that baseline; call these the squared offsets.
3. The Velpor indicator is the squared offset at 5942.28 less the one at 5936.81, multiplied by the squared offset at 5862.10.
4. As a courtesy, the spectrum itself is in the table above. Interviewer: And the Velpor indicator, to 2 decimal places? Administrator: 0.26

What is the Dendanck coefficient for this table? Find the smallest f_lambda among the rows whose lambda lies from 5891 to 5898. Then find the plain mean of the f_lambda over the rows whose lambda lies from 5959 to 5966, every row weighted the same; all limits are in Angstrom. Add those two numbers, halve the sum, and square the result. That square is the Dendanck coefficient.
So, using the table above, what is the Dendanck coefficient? 346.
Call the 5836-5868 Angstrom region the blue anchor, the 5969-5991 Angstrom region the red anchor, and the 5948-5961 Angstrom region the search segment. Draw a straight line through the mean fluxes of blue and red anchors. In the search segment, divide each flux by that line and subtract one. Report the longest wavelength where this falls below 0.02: 5957.35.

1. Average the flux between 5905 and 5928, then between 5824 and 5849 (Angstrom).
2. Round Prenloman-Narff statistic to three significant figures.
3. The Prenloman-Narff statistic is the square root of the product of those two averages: 24.5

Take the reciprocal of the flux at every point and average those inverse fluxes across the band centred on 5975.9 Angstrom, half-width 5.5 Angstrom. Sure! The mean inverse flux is 0.0399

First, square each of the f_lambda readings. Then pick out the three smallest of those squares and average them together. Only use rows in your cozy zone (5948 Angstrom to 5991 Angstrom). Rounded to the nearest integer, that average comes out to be 594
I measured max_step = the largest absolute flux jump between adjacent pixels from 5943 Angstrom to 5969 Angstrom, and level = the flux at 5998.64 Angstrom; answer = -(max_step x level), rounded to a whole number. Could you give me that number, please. -8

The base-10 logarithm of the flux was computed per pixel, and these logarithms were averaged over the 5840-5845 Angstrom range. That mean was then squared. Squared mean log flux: 1.91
